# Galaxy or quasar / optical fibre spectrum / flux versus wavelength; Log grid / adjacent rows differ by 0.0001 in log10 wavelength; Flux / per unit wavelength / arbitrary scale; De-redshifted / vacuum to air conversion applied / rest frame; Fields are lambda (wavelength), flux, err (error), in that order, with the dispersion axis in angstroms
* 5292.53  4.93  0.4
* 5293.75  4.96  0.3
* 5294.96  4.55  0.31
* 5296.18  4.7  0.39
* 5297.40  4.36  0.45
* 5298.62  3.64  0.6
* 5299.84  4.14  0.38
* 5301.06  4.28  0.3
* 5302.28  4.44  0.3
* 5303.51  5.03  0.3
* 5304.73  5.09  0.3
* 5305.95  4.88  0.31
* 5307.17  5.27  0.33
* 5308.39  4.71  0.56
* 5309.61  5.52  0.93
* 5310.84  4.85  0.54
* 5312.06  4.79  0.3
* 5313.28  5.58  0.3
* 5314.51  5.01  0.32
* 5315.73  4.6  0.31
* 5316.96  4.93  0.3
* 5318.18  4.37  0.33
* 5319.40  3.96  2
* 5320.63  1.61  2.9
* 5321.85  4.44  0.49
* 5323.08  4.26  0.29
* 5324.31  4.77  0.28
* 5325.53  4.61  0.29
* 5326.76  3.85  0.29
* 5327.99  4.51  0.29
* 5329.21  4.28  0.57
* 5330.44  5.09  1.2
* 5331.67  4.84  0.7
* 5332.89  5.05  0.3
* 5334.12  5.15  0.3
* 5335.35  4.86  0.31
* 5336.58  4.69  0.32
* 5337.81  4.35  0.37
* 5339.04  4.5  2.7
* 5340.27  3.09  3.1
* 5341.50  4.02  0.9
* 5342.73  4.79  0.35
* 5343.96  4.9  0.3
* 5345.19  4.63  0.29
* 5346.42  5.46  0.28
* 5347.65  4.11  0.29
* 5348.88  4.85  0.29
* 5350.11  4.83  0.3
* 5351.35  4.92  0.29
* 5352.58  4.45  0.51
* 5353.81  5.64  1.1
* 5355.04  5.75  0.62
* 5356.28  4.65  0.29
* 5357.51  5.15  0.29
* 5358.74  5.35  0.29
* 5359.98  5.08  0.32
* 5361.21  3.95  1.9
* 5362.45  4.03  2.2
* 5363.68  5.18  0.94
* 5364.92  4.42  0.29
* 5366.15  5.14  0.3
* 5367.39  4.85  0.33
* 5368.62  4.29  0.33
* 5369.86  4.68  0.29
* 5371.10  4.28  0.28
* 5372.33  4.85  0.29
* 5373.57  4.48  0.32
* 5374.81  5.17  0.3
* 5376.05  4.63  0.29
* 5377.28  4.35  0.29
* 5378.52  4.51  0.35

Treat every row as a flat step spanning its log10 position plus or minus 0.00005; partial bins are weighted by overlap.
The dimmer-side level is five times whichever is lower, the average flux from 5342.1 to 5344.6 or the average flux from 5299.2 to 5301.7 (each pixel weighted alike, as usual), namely 21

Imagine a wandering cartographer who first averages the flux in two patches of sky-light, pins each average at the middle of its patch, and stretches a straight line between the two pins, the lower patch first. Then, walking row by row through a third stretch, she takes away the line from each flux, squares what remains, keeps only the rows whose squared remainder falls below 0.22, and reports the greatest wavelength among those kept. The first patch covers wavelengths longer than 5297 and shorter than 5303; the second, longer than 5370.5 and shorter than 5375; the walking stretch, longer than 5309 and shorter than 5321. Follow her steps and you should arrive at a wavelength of 5319.40 angstroms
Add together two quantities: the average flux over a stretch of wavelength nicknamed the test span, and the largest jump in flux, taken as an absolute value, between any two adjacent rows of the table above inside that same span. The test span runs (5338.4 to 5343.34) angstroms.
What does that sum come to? 5.5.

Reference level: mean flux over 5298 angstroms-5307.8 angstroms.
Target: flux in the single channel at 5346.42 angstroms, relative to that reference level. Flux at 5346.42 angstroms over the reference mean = 1.19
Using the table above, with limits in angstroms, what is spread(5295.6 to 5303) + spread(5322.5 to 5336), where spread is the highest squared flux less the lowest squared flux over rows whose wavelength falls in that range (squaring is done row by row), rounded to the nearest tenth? 20.5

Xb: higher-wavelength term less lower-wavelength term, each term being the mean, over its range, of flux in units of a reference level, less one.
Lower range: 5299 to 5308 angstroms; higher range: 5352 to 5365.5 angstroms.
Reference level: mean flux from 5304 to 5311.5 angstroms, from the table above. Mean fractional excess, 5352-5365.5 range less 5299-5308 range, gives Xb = 0.03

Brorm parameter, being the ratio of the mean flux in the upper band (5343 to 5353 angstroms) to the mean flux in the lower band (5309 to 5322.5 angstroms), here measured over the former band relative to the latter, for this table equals 1.06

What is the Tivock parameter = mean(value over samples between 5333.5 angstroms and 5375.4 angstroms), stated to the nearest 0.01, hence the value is 4.72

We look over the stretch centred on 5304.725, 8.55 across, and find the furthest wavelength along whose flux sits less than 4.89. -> 5308.39 angstroms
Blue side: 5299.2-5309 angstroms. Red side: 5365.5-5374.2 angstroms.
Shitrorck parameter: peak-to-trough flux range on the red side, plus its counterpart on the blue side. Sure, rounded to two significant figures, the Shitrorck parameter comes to 2.0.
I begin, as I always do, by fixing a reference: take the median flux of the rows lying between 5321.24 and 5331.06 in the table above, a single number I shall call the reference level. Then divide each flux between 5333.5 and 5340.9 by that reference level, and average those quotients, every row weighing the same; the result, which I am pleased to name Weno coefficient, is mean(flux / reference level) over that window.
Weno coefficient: 0.99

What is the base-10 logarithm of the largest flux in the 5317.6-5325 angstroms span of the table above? 0.679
